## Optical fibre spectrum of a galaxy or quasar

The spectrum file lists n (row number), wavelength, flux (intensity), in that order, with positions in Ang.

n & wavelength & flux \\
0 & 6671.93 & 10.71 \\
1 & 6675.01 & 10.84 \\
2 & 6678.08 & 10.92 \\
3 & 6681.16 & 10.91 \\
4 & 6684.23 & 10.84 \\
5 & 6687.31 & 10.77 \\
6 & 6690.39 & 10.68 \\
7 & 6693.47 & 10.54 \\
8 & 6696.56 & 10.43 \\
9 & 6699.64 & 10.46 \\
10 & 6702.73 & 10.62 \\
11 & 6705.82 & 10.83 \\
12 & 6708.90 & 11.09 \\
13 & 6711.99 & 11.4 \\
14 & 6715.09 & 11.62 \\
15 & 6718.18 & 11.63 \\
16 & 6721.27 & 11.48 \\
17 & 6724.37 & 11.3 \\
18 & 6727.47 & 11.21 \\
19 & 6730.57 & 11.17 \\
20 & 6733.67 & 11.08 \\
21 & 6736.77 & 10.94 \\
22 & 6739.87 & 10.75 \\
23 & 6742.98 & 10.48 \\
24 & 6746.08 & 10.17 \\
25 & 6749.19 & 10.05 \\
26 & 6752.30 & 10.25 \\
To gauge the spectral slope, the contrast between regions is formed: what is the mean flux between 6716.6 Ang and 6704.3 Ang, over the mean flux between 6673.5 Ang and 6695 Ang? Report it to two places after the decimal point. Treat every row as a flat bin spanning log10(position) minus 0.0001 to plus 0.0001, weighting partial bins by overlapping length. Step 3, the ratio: 1.04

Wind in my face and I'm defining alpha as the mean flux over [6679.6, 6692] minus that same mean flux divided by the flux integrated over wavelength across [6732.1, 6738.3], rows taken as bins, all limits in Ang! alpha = 10.6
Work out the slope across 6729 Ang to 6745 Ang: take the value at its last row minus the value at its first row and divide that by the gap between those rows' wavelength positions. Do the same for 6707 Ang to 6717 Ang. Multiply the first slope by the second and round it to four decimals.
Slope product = -0.0048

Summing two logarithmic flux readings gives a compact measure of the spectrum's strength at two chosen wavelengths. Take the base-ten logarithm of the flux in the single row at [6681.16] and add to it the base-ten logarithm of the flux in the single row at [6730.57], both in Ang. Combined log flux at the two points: 2.09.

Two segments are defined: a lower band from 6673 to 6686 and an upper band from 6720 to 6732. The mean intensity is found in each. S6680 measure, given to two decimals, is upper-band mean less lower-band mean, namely 0.41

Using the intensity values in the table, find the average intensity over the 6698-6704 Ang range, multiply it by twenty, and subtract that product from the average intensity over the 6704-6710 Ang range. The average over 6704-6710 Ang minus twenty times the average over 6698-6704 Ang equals -200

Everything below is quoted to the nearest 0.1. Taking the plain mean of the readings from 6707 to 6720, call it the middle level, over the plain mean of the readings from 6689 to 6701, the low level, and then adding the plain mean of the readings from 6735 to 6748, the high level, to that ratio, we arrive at 11.7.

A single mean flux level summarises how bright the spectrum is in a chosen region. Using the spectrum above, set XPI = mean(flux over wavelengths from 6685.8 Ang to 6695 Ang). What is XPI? 10.7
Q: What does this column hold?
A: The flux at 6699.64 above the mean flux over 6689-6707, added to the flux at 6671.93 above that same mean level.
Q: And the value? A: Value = 0.0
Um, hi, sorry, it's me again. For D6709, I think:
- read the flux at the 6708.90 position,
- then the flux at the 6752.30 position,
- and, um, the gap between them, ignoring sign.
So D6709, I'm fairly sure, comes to 0.8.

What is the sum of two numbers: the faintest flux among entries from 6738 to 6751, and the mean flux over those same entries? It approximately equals 20.4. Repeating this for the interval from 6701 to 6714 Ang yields 21.6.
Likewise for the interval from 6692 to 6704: 20.9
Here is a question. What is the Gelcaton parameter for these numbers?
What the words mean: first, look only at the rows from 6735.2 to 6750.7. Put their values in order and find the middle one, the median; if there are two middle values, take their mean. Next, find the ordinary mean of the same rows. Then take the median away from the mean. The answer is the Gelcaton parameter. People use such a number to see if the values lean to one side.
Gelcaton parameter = 0.00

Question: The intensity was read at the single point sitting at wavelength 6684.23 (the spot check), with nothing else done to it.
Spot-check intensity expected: 10.84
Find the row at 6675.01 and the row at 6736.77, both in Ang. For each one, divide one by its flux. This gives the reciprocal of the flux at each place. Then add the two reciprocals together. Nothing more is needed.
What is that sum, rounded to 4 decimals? 0.1837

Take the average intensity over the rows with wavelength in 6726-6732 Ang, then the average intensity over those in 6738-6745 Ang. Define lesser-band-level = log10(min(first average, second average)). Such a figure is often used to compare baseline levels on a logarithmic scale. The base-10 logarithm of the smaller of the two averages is 1.026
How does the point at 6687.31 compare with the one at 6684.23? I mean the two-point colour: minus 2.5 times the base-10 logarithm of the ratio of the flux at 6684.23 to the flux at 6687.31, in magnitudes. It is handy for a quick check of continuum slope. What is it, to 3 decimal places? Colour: -0.007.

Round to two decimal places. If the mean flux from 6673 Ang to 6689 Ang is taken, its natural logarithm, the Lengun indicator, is 2.38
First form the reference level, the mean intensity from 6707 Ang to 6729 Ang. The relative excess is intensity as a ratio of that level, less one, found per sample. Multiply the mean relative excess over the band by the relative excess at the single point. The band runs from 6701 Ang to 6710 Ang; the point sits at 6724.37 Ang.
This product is 0.0004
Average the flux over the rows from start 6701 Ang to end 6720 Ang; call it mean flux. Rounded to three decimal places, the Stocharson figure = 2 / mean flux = 0.179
